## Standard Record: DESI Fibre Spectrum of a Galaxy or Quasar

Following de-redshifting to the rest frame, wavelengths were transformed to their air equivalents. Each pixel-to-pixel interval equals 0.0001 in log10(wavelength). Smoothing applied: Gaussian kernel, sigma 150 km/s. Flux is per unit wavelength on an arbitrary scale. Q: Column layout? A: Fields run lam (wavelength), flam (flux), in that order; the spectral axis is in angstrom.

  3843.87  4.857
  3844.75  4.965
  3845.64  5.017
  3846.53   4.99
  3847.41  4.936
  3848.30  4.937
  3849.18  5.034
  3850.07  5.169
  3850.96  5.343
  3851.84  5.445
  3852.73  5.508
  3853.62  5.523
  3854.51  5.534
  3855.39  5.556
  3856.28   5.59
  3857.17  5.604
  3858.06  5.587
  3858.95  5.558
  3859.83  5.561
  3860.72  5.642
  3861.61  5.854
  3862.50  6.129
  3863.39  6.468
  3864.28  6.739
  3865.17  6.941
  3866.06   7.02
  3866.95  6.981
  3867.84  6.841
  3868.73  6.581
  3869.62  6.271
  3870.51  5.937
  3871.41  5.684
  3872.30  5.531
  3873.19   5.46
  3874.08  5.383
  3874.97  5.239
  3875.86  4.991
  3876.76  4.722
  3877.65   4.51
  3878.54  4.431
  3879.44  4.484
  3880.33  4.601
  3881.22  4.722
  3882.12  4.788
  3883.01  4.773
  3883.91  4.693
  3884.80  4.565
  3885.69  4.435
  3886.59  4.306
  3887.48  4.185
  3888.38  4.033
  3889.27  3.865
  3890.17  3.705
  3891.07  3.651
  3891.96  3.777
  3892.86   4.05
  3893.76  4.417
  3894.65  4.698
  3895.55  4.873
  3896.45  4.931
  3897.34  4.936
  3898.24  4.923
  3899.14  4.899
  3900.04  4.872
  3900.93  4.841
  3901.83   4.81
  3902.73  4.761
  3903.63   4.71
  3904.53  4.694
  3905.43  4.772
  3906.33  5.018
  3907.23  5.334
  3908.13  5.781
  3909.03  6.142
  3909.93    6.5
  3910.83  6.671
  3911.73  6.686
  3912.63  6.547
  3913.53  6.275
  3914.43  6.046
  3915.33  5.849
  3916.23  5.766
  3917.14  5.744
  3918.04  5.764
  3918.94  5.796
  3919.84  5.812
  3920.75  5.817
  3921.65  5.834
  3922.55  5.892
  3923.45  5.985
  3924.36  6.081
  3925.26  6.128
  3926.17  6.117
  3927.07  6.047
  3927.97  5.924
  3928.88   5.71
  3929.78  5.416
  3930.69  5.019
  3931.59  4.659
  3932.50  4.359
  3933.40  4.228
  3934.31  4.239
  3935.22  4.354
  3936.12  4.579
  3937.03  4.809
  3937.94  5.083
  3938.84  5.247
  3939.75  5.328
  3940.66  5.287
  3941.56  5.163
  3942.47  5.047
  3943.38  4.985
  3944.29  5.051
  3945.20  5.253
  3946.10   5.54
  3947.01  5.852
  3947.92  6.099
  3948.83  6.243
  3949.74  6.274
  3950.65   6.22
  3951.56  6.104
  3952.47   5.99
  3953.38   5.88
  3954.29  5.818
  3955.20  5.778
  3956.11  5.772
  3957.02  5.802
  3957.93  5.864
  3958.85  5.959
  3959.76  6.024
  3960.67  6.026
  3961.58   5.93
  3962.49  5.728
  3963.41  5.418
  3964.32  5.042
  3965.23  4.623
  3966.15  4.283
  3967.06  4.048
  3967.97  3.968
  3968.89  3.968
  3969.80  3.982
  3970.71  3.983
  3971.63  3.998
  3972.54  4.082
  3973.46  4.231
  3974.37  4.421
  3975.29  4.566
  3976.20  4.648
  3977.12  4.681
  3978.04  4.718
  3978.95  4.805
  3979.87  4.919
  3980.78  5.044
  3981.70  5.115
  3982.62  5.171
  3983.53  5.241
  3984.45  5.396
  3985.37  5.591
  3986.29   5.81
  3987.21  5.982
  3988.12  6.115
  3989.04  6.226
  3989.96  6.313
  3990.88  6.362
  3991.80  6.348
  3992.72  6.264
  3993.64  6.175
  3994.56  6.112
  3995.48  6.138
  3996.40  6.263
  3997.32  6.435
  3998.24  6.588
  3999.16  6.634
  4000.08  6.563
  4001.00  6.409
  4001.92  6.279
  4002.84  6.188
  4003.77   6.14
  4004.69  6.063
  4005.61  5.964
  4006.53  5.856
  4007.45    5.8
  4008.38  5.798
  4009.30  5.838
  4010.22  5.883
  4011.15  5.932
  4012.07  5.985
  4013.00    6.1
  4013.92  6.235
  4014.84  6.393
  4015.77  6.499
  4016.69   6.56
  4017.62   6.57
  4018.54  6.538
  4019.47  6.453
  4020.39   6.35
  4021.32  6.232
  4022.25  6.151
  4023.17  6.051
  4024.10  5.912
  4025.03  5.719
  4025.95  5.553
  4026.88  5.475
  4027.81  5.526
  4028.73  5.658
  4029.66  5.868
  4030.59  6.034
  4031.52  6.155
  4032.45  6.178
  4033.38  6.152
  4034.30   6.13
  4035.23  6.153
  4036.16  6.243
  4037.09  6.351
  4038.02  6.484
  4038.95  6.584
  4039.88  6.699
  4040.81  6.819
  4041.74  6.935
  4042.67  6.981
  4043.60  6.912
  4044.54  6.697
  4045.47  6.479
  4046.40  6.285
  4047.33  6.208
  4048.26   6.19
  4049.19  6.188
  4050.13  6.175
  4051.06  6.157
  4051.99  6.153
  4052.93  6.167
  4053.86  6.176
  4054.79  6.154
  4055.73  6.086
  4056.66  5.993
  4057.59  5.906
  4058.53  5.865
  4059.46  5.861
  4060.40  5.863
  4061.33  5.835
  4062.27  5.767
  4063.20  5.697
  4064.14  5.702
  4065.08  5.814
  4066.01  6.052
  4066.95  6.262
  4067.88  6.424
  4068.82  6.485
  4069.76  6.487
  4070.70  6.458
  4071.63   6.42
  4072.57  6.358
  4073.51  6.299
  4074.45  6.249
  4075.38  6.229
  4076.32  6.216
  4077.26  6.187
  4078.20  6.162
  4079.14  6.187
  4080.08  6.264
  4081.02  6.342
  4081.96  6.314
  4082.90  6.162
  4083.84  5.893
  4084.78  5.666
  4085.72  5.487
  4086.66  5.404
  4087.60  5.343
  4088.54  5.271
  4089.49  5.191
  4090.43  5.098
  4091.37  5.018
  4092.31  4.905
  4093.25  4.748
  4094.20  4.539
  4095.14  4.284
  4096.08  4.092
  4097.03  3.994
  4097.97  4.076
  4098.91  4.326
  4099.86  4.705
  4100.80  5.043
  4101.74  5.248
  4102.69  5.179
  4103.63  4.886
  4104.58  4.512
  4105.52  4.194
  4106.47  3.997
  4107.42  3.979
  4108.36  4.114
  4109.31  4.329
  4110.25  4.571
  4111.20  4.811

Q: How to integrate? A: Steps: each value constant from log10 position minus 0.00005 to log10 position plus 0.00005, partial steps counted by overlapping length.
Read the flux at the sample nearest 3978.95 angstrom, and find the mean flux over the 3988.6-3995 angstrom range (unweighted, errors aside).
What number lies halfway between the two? 5.53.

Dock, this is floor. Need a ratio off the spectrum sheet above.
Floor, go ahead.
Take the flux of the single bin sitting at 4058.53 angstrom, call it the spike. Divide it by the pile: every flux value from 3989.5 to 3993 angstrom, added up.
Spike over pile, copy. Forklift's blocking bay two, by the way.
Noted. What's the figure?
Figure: 0.23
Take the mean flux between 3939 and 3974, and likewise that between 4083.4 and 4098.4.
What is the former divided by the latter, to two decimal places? 1.07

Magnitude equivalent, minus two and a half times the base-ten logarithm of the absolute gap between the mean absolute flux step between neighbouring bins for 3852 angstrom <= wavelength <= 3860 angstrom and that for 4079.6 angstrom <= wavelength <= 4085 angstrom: 2.2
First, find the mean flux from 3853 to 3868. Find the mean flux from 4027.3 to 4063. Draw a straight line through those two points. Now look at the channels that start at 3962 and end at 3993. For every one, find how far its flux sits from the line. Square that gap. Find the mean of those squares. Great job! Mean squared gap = 1.9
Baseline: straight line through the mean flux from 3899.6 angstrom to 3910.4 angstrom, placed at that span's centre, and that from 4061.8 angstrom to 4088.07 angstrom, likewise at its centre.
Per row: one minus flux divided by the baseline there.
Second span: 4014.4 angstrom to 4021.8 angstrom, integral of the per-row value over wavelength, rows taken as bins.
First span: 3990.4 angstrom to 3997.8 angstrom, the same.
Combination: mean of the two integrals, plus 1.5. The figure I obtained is 0.68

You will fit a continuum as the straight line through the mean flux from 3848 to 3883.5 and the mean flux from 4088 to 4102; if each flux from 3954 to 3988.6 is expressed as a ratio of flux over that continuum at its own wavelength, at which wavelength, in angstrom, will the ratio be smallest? 3967.97 angstrom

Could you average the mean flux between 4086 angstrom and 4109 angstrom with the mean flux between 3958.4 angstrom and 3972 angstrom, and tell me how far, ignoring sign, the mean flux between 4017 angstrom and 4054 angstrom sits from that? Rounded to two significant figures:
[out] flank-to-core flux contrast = 1.5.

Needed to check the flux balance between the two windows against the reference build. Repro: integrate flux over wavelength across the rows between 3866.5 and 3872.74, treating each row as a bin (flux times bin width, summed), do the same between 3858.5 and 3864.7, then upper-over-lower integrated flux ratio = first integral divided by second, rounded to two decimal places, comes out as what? 1.05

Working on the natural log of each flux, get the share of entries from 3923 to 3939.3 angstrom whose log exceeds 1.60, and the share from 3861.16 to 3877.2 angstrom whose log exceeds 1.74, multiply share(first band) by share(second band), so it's 0.37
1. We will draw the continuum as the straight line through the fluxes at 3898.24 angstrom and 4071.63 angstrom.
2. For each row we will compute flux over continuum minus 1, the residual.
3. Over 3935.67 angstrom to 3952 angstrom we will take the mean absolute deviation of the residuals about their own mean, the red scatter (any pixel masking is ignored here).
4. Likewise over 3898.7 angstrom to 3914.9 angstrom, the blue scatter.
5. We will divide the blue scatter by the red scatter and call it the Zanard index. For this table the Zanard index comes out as 1.7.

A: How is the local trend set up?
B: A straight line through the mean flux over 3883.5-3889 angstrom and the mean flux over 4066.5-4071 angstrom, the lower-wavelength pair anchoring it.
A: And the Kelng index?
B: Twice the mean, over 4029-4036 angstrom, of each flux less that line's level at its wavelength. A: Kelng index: 0.16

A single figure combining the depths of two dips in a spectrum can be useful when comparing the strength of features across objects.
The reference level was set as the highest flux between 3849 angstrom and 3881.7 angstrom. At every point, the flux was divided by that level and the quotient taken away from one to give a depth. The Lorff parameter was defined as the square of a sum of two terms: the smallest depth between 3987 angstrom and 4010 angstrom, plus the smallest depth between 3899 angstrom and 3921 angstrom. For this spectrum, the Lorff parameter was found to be 0.011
